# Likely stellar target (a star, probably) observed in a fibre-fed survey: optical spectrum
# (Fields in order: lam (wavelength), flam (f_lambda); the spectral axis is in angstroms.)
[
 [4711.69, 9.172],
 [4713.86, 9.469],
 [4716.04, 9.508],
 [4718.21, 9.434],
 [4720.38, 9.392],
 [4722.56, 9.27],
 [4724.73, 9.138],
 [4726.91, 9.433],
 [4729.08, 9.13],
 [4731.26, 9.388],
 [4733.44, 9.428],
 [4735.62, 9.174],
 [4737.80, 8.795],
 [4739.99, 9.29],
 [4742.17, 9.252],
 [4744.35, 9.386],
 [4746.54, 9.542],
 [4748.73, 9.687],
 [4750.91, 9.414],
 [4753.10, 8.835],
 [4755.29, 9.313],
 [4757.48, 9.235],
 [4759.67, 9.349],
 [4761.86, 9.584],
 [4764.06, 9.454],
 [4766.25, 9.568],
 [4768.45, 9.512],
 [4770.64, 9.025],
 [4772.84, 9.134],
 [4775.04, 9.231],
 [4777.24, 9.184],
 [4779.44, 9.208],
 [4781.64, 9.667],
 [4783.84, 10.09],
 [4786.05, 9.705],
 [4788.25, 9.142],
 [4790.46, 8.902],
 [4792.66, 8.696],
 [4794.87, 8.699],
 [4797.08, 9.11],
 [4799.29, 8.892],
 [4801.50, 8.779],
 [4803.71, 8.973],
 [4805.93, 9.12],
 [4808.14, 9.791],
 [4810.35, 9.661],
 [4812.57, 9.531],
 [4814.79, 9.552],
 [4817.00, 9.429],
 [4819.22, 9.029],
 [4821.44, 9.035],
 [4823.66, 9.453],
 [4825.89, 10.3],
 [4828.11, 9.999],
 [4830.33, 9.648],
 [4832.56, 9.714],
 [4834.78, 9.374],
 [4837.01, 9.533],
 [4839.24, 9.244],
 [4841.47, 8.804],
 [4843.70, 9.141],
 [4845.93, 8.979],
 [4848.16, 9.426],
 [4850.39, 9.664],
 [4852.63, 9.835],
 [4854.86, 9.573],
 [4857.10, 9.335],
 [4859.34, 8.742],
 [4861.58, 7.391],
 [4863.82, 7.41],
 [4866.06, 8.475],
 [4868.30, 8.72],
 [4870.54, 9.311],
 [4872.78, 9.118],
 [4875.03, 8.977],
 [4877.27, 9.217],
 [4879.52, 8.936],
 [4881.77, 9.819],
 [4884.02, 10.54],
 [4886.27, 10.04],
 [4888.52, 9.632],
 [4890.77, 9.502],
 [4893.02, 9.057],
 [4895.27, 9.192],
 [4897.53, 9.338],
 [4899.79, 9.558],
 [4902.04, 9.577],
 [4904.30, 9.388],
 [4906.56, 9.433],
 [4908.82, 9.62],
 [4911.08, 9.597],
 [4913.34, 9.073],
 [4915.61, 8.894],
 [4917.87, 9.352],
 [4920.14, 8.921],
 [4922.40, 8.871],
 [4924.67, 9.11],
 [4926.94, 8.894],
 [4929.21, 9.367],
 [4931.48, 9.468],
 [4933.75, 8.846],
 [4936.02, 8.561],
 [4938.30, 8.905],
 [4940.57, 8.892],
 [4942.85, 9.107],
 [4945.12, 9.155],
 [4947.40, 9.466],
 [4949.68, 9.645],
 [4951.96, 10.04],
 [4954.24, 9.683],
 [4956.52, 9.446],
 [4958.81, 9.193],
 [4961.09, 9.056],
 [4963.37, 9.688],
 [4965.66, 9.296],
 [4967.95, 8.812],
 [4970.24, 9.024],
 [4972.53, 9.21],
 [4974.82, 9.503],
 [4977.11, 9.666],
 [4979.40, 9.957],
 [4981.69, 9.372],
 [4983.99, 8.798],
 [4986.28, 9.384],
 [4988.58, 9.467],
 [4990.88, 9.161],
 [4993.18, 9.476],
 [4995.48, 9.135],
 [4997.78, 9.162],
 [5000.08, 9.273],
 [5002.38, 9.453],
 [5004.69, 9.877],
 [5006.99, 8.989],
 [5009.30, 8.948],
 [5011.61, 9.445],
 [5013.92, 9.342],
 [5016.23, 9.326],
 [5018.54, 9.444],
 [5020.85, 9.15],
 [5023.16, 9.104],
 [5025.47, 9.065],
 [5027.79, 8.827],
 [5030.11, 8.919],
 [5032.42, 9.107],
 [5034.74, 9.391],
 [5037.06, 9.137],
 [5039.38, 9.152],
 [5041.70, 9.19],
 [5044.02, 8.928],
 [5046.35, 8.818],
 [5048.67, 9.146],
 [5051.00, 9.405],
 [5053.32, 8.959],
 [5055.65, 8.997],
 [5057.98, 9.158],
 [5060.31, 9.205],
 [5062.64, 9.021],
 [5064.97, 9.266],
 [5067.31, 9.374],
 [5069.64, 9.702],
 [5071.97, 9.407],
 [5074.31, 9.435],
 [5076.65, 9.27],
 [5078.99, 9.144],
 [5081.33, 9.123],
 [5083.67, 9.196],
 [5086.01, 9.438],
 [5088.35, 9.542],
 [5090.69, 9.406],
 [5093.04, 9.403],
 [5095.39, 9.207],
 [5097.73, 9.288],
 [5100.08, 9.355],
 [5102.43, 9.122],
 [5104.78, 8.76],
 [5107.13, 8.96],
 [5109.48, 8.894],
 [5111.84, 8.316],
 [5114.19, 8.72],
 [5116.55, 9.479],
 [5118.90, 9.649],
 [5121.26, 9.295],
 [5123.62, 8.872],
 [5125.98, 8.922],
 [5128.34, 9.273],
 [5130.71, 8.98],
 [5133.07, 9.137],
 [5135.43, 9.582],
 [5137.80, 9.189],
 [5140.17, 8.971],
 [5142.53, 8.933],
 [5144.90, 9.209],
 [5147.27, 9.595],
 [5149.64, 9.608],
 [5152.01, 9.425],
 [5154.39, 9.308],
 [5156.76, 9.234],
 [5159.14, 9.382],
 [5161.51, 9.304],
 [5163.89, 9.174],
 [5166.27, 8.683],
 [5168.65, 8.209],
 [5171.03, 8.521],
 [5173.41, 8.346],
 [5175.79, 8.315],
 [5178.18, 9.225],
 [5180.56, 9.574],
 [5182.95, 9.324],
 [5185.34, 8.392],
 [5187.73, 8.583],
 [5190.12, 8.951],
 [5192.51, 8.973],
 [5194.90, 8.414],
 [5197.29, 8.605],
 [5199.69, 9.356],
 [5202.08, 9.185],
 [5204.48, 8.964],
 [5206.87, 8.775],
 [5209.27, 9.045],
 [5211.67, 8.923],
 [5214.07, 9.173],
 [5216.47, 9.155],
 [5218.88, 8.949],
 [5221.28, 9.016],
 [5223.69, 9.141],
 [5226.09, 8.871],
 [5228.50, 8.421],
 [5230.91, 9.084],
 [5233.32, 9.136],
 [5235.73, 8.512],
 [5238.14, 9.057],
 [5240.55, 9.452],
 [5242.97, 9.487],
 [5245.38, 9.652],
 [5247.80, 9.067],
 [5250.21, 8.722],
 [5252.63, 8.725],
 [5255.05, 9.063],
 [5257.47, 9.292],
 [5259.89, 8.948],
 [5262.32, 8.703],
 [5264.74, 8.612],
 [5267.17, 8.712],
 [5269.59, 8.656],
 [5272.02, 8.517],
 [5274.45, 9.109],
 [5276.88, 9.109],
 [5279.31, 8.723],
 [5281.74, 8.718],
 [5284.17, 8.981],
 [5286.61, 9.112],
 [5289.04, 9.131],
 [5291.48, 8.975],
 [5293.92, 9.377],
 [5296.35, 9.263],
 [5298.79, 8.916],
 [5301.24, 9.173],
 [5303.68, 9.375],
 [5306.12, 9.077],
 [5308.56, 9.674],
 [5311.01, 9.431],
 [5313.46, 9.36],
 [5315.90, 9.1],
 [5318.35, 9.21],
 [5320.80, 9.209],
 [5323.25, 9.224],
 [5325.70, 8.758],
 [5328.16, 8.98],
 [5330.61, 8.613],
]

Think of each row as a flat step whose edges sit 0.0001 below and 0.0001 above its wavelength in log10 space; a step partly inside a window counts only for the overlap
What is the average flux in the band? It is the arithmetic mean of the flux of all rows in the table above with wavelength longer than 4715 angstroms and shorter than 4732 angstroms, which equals 9.34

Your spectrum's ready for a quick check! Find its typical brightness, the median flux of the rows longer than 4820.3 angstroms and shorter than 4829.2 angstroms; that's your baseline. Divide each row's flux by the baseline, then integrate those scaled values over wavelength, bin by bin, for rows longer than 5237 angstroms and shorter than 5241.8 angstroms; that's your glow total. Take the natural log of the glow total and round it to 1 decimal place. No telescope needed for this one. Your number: 1.5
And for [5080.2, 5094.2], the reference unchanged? 2.6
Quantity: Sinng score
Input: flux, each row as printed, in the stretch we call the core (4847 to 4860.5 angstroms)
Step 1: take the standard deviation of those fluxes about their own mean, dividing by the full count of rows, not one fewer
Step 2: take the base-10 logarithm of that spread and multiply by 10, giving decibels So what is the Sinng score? -4.6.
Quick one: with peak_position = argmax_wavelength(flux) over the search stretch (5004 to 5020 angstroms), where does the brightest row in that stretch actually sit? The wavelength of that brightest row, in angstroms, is 5004.69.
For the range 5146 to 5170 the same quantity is 5149.64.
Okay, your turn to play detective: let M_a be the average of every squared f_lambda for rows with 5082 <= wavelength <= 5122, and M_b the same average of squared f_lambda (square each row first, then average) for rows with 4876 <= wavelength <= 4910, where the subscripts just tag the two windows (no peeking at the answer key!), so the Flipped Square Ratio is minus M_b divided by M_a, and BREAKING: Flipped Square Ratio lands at -1.08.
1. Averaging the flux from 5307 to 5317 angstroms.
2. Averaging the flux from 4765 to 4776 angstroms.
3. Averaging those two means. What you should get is 9.3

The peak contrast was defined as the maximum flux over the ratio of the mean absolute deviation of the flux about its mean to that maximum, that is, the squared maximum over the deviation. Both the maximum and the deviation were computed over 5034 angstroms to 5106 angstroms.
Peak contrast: 573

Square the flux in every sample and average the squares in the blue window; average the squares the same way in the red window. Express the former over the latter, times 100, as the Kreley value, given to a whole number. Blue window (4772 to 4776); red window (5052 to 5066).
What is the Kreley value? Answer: 102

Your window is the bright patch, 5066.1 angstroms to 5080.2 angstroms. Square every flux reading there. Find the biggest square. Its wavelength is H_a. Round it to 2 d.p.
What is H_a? 5069.64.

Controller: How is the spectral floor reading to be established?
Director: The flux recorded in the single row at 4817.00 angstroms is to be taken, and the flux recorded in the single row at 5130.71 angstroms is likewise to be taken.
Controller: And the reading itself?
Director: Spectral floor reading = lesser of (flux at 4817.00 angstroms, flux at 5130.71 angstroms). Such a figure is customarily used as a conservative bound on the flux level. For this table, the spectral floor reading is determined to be 9.0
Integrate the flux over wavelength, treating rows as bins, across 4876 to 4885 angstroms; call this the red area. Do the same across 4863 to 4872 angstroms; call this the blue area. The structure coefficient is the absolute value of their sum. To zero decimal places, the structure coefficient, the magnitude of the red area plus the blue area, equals 163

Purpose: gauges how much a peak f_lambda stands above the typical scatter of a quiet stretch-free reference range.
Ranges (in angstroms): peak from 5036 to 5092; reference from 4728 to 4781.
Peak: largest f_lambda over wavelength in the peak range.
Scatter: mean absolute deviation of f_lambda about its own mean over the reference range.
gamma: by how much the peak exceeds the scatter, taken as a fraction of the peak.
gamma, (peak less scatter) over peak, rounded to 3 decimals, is 0.982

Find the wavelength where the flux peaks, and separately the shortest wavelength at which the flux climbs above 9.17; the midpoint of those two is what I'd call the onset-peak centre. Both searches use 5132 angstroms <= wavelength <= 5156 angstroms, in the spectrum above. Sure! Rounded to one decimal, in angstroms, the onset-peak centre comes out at 5142.5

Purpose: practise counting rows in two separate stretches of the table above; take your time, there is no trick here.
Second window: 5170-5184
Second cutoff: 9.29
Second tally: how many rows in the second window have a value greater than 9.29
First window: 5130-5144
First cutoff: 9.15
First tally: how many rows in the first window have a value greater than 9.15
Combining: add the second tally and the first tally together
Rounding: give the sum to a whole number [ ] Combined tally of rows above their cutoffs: 4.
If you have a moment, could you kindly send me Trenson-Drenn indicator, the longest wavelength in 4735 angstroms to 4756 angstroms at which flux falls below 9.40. 4755.29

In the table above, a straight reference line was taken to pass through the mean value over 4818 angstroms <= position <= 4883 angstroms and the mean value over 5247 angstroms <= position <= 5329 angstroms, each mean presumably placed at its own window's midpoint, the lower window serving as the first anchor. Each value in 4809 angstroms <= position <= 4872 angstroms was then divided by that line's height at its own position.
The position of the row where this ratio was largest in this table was 4825.89 angstroms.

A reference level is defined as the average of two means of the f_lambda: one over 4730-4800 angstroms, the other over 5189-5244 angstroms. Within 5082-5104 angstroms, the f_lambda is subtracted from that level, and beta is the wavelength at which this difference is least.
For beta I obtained 5088.35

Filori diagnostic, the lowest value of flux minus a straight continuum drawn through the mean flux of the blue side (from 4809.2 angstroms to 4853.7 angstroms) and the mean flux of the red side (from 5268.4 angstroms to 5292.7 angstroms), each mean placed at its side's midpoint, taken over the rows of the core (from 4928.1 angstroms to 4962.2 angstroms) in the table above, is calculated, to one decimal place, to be -0.8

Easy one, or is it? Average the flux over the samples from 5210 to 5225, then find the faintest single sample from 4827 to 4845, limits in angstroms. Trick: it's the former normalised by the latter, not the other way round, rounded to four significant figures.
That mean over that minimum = 1.029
